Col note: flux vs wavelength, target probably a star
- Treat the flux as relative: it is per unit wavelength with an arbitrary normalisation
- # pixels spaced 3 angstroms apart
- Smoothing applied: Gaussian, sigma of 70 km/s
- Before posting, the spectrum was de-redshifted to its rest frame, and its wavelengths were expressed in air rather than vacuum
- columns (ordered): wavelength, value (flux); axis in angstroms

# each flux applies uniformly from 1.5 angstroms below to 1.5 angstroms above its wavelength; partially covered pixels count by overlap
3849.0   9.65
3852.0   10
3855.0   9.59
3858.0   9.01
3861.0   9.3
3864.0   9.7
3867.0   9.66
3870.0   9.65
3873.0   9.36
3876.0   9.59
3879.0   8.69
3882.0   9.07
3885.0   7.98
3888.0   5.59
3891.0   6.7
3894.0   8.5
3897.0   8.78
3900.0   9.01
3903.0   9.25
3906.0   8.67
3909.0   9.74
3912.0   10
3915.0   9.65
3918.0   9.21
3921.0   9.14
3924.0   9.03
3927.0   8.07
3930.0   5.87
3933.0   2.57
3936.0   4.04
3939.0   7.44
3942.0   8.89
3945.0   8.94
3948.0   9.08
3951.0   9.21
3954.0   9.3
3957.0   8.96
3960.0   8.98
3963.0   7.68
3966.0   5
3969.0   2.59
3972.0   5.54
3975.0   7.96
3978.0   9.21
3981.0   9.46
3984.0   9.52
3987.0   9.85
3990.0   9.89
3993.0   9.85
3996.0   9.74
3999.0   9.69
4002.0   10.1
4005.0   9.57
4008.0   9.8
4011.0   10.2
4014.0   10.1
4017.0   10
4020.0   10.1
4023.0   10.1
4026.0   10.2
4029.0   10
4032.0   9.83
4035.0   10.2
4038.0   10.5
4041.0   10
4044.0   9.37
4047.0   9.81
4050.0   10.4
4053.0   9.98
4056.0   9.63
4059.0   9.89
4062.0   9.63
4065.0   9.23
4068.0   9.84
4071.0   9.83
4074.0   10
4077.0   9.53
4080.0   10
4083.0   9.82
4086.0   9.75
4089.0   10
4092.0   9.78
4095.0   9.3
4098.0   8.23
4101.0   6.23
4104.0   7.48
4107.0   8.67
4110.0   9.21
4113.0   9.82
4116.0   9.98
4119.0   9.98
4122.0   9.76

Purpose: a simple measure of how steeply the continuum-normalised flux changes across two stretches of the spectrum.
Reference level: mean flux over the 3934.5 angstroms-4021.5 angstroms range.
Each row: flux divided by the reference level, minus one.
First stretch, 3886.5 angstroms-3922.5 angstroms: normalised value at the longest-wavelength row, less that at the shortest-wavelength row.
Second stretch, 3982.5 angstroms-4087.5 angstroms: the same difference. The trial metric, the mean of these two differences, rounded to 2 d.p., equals 0.22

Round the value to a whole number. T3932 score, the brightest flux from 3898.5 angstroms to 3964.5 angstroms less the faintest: 7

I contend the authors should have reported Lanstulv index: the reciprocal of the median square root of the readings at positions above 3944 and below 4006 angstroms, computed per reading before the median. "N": 0.330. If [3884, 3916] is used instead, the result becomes 0.337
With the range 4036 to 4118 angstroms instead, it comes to 0.319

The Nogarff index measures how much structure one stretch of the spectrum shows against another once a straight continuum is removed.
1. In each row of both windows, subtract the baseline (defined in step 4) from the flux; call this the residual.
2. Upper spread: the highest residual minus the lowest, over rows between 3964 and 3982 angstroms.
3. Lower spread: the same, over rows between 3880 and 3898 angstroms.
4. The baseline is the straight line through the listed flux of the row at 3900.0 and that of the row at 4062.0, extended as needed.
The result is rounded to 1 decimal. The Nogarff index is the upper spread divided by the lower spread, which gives 1.9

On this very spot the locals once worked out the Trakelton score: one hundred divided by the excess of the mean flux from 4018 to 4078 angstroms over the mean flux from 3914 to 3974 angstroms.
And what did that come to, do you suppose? 41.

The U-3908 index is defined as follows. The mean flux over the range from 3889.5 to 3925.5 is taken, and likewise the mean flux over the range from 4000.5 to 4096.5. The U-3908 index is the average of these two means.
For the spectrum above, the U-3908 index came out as 9.4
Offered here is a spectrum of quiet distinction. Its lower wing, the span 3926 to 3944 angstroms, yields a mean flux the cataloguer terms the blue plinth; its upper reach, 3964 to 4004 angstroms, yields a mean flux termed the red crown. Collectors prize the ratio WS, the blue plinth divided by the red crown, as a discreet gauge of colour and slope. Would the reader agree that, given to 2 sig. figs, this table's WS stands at 0.74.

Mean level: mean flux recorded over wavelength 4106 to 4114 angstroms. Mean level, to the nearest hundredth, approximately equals 9.23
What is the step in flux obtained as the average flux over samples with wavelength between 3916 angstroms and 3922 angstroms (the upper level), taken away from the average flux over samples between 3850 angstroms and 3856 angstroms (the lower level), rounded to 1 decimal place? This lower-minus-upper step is 0.6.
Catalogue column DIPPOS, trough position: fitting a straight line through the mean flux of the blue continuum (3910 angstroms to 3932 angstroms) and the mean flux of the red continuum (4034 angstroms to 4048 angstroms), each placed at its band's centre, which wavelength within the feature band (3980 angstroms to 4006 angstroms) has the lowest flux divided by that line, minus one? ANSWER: 4005.0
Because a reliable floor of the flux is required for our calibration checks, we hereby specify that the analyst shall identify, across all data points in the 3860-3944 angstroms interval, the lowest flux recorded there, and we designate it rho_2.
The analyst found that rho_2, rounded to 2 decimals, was 2.57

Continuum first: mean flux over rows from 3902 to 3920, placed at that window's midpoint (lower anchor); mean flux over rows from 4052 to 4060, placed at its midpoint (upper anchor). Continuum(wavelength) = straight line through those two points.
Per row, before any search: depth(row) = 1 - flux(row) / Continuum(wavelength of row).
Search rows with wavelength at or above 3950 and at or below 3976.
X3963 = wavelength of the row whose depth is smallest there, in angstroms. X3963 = 3954.0 angstroms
